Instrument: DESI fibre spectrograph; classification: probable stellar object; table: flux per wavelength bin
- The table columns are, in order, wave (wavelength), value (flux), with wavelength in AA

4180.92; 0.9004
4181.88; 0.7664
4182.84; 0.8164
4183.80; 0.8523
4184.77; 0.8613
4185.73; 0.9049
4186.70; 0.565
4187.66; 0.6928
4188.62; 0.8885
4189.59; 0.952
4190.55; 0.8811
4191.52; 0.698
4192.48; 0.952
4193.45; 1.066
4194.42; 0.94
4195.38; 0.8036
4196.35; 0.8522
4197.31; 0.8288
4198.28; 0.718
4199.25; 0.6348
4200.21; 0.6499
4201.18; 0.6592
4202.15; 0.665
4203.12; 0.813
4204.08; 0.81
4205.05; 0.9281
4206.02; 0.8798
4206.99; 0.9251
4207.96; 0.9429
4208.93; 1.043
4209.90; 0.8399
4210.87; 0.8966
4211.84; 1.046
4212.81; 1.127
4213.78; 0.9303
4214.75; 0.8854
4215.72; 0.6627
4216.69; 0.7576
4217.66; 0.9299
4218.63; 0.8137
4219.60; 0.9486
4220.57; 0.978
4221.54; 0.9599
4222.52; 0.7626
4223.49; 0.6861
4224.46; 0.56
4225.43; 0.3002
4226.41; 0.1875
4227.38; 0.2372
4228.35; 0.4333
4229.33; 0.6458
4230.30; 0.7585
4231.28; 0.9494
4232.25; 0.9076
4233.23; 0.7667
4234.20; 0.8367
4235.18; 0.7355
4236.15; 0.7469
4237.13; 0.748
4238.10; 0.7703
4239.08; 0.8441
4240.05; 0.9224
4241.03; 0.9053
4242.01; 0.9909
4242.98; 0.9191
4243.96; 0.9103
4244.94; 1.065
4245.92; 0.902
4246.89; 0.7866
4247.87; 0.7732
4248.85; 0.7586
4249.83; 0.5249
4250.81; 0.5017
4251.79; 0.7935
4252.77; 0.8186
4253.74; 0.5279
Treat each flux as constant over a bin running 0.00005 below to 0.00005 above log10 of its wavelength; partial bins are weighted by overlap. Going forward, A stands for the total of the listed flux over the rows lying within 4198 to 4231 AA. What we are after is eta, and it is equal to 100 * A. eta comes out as 2602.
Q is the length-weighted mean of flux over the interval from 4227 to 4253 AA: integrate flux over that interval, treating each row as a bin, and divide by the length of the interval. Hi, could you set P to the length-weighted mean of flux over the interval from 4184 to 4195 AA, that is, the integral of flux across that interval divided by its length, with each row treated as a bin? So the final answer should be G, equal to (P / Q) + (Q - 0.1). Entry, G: 1.78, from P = 0.85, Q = 0.78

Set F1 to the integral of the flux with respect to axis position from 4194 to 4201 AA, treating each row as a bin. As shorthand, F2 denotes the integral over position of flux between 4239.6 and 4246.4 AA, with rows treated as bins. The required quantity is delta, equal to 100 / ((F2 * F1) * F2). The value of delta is 0.45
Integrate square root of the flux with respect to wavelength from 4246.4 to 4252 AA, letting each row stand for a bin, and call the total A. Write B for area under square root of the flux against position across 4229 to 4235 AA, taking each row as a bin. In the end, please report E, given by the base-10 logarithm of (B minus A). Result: -0.11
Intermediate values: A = 4.6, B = 5.4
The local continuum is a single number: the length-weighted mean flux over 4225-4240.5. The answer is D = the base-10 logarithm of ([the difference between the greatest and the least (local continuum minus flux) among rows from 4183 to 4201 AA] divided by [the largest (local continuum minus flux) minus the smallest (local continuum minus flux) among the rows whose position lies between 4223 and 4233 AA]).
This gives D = -0.2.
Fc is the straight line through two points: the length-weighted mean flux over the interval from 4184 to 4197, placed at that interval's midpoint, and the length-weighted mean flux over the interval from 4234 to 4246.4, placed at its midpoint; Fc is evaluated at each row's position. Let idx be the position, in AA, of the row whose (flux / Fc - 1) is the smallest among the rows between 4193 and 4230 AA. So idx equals 4226.41 AA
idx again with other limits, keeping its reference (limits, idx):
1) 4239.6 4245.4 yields 4241.03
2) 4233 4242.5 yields 4235.18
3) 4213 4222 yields 4215.72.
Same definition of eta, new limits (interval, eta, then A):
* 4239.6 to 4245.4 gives 571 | 5.7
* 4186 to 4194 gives 670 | 6.7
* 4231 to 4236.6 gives 494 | 4.9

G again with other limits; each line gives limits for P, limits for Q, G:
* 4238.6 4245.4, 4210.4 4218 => 1.84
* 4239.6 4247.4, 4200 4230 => 1.87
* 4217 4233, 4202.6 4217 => 1.57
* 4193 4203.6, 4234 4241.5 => 1.68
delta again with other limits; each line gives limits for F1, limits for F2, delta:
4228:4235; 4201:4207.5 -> 0.66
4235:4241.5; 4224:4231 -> 1.82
